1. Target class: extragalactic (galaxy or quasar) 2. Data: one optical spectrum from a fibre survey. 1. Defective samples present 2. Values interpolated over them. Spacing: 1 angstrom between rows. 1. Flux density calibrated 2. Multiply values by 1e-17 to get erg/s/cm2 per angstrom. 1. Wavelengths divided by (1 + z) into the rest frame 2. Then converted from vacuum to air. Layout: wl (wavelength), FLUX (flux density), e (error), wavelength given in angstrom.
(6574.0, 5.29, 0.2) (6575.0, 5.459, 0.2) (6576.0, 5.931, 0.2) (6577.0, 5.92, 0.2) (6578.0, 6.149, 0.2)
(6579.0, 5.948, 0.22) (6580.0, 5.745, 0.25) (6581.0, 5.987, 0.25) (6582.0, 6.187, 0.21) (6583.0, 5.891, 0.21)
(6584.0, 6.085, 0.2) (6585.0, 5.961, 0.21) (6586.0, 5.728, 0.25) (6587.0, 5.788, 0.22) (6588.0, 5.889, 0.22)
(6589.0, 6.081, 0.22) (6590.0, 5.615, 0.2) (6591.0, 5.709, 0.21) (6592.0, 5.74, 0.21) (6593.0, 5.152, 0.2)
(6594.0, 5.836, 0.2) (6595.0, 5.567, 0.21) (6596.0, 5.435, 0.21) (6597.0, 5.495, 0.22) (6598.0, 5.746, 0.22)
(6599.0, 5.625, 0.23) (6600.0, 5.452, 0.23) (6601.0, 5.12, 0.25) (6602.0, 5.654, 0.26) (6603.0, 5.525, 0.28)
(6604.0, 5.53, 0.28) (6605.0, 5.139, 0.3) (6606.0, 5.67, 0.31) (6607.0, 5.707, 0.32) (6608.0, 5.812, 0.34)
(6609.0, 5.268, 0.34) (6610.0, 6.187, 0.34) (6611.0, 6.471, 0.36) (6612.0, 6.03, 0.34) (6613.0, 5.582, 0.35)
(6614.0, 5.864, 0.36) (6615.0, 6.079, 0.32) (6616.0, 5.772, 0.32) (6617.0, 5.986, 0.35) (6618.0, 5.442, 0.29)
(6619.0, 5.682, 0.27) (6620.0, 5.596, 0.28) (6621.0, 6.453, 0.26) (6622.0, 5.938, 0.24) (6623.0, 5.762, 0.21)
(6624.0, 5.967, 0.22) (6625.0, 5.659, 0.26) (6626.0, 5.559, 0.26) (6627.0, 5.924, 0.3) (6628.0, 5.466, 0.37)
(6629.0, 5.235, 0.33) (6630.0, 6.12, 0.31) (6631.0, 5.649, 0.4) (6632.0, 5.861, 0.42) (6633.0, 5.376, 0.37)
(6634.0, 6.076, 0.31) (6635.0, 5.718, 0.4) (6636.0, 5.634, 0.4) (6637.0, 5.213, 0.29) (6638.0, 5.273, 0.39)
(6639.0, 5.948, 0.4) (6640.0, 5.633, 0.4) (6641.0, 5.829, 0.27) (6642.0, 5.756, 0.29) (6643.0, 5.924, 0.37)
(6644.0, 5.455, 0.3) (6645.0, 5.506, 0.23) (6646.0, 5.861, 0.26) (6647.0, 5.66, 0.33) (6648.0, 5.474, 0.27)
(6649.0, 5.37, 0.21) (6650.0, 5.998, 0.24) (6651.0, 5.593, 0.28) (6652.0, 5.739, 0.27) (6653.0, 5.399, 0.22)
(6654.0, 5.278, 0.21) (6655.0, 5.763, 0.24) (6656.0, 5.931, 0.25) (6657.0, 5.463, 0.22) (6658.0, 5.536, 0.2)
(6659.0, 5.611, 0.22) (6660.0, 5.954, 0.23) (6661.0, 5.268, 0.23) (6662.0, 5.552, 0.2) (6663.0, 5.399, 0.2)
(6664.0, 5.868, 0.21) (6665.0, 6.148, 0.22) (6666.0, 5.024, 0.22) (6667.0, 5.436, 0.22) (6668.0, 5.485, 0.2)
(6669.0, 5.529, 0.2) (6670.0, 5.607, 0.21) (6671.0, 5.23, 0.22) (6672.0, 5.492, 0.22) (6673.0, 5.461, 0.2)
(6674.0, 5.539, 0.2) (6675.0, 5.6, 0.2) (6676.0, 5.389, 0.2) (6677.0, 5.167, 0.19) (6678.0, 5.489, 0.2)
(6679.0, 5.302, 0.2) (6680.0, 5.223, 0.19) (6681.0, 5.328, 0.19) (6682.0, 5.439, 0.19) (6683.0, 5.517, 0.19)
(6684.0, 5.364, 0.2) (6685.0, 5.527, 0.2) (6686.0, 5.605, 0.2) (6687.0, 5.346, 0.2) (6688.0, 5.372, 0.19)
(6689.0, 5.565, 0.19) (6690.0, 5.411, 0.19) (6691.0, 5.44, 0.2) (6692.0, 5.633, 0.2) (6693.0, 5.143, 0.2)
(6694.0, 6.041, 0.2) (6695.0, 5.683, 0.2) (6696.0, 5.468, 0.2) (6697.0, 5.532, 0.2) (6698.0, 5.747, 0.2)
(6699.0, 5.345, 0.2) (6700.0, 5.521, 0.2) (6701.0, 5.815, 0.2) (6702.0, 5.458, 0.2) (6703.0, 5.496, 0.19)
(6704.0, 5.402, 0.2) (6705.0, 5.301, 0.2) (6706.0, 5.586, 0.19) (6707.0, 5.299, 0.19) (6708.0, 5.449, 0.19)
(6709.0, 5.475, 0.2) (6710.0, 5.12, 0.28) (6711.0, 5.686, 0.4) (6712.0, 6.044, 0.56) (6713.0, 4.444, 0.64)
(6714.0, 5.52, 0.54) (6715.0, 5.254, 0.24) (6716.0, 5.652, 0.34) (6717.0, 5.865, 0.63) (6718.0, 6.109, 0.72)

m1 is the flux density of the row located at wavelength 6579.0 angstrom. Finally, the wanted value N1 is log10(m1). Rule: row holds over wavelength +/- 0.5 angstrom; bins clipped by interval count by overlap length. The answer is 0.774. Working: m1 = 5.948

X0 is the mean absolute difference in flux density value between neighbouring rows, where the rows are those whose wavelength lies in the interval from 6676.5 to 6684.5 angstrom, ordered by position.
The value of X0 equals 0.15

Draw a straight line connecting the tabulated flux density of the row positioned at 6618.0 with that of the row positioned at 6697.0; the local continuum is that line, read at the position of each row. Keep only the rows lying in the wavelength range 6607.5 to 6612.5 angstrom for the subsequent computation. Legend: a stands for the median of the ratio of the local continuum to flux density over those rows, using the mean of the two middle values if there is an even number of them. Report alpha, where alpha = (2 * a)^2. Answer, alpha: 3.25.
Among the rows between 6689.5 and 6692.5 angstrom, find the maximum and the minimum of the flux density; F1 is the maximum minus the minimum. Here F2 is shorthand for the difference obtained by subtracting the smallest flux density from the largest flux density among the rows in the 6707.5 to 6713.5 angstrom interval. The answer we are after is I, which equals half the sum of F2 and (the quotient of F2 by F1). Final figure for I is 4.40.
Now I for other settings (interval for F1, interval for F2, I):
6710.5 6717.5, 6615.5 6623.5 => 0.82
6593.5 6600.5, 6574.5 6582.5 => 1.27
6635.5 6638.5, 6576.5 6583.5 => 0.75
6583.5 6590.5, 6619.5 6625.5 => 1.34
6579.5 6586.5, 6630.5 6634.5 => 1.11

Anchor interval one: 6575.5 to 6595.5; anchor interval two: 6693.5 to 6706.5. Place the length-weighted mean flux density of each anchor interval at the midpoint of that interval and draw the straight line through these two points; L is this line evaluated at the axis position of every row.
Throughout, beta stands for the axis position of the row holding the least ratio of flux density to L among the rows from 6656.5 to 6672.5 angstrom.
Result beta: 6666.0 angstrom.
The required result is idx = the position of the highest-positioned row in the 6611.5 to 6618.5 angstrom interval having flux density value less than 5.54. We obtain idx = 6618.0 angstrom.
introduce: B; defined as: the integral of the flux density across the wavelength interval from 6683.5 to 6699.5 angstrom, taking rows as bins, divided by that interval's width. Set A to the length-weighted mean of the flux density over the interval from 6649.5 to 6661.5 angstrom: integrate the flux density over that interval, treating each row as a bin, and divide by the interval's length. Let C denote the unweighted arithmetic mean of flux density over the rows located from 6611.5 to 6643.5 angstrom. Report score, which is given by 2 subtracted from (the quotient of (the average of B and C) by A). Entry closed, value -1.00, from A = 5.63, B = 5.514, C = 5.75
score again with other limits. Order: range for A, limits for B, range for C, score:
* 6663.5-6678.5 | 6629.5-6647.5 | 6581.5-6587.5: -0.94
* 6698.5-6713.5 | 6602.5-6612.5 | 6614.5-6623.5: -0.93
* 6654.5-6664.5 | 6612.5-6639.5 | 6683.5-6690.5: -1.01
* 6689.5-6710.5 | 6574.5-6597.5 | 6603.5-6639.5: -0.95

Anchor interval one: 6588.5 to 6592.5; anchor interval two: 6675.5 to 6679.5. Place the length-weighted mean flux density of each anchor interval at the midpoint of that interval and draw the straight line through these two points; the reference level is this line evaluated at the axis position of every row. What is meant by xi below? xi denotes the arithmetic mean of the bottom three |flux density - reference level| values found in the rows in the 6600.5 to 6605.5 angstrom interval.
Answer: 0.15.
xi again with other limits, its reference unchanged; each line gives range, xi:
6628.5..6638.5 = 0.11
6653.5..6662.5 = 0.08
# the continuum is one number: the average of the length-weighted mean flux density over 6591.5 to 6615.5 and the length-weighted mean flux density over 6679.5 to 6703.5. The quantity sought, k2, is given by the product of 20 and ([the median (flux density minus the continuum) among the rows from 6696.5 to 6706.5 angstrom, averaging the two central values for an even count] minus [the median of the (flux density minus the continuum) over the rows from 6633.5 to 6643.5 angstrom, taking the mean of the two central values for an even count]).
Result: -4.6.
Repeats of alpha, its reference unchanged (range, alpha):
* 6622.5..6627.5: 3.58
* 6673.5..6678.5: 4.03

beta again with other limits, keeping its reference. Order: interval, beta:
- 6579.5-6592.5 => 6590.0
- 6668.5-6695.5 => 6677.0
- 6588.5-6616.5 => 6601.0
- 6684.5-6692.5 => 6687.0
